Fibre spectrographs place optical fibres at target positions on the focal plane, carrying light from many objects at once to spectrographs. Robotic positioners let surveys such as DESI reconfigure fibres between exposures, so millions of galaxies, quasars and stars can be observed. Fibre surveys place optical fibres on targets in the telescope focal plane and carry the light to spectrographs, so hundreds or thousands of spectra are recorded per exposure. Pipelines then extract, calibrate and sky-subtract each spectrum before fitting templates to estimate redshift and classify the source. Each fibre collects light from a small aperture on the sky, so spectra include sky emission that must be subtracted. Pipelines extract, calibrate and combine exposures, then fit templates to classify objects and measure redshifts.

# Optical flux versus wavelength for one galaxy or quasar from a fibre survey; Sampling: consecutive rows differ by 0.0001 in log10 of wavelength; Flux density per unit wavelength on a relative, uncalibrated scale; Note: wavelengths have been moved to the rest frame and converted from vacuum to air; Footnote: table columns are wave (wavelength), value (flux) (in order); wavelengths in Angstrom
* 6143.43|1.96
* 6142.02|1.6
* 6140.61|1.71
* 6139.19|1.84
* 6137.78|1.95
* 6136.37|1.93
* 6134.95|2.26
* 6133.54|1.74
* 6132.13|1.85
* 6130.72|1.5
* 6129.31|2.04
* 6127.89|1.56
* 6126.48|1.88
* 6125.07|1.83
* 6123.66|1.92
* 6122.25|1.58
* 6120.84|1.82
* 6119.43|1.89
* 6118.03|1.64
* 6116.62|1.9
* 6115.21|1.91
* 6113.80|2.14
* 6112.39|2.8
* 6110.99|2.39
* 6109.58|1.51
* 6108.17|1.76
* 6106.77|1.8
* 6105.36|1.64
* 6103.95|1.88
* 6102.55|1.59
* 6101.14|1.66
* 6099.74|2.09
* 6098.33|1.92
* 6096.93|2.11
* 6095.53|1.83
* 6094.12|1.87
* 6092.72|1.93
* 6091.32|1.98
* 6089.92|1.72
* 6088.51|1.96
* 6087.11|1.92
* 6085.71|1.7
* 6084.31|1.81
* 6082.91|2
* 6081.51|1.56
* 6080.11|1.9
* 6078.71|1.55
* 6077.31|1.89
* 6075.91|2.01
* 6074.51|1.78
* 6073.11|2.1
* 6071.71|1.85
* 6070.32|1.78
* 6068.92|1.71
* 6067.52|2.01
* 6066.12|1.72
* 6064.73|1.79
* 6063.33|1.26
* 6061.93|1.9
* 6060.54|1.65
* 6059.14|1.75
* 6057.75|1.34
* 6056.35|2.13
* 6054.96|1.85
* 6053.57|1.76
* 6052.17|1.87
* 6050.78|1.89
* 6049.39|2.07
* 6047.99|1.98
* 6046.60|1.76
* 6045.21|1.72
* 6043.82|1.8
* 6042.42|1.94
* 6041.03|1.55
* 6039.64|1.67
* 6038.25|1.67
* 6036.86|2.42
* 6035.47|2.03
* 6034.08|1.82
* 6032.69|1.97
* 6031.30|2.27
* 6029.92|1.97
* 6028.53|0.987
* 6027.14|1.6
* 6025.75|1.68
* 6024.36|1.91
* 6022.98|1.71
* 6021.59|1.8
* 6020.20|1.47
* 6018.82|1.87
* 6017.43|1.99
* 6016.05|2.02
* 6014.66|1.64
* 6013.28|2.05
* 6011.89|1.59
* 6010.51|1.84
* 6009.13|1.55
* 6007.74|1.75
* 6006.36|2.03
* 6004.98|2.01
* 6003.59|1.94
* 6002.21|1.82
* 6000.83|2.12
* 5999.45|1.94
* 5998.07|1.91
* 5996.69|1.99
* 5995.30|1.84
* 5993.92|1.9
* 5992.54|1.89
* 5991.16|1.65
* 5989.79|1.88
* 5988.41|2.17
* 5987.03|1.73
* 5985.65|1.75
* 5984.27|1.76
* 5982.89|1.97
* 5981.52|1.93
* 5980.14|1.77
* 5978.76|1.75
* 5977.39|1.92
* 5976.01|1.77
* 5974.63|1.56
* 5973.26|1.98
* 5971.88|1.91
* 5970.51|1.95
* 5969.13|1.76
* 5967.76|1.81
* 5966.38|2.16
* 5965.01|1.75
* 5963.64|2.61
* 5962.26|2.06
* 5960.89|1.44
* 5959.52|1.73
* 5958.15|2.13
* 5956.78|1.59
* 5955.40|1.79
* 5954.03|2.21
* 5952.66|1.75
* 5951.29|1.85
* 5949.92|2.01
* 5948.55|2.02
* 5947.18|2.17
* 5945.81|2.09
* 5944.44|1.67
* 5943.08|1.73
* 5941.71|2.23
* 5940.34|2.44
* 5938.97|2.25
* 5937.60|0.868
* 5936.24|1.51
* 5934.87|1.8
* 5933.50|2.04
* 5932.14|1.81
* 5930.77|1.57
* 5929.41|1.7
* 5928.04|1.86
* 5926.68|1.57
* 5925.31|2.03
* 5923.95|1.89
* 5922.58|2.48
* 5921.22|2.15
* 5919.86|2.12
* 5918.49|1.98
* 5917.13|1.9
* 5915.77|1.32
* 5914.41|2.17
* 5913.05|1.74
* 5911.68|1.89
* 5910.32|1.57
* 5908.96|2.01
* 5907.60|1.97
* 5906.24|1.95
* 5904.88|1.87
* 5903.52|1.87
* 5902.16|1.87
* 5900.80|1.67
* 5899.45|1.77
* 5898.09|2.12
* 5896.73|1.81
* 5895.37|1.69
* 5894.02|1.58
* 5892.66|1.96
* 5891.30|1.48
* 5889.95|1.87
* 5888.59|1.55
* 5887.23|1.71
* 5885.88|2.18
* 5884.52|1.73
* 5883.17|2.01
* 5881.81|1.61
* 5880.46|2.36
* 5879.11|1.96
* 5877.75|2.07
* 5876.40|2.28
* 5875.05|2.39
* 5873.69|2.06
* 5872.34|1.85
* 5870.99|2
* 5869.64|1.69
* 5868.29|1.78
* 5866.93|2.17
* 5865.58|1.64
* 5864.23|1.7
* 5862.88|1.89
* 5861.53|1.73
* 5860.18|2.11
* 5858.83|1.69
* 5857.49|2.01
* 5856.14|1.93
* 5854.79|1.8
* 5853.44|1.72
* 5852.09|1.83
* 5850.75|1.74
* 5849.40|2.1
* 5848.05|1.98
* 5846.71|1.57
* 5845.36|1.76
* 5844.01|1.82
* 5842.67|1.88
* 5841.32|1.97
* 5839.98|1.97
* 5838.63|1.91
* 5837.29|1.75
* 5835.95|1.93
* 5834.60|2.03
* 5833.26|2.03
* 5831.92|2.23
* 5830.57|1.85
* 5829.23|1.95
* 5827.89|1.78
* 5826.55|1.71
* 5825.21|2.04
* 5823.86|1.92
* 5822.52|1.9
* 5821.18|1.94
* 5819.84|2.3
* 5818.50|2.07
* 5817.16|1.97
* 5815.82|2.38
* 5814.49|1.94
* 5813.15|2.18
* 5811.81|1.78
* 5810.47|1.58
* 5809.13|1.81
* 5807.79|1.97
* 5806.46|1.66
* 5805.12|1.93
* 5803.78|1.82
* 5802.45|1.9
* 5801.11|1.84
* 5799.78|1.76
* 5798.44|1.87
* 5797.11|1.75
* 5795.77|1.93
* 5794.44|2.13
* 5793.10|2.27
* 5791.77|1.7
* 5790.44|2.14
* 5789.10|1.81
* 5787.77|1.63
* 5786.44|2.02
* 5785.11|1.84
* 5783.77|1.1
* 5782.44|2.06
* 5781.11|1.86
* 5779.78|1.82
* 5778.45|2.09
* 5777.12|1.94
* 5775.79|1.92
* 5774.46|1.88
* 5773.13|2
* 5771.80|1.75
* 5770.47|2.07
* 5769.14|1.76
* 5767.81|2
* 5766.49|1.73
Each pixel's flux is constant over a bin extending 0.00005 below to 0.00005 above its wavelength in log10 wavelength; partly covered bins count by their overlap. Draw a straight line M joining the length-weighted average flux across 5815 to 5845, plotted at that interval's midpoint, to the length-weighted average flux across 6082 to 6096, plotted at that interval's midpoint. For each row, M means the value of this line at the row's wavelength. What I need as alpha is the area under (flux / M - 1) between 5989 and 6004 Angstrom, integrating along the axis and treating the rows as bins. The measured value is 0.0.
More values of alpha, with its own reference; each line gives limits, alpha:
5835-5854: -1.0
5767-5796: -1.3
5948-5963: -0.4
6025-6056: -0.9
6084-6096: 0.0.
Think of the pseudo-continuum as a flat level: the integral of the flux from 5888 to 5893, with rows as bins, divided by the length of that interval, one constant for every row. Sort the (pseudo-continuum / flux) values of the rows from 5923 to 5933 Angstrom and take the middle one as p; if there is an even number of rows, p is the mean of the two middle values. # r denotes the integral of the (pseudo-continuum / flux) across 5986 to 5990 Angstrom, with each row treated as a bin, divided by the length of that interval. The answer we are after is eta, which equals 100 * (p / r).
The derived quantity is 105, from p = 0.94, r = 0.89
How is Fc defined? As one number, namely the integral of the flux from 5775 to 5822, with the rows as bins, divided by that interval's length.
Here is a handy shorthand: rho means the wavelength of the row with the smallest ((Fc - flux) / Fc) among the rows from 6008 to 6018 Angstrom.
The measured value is 6013.28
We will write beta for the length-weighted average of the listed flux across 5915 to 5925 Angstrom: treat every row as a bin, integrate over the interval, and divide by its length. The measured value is 1.98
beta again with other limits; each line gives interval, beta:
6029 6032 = 2.04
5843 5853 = 1.83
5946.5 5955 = 1.99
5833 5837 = 1.97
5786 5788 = 1.85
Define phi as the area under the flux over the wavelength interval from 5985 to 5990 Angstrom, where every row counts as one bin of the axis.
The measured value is 9.4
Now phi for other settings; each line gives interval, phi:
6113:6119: 11.5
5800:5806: 11.1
